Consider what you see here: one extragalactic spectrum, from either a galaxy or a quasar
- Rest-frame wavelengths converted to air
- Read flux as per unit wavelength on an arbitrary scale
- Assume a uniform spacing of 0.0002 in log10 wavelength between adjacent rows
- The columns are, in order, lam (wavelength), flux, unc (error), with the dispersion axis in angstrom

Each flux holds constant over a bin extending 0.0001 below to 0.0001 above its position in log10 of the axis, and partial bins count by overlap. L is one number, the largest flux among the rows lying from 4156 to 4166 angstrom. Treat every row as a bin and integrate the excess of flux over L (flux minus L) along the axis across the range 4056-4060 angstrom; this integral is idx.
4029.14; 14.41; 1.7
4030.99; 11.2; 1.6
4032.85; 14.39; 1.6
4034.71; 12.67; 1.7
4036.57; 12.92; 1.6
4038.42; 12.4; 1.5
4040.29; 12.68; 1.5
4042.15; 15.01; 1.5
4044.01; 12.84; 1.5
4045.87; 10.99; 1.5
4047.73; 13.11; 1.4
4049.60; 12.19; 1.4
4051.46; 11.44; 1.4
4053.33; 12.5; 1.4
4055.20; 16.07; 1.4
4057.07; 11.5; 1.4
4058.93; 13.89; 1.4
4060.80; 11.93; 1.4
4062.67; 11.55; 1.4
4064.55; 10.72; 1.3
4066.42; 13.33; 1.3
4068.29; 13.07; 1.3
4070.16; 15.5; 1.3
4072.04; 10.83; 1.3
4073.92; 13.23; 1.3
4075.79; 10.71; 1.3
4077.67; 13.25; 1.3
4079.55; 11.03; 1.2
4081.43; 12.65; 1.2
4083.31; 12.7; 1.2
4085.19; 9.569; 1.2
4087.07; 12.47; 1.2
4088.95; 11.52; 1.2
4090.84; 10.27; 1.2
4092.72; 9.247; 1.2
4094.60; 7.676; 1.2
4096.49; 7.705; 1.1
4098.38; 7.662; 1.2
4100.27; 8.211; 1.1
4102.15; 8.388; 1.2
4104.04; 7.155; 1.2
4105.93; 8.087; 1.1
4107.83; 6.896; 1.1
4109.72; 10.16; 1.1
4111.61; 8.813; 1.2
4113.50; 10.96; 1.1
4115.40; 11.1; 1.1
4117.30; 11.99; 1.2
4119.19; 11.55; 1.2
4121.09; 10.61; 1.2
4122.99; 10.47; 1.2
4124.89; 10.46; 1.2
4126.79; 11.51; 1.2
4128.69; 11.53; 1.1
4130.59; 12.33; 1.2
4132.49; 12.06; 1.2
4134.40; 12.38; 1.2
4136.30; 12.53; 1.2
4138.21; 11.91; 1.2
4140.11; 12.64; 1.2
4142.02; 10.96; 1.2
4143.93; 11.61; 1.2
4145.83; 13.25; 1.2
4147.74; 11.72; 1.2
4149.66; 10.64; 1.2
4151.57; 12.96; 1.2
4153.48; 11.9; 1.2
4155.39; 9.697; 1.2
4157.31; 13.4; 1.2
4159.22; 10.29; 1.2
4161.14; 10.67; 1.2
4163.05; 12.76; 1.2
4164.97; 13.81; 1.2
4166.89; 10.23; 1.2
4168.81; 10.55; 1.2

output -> -4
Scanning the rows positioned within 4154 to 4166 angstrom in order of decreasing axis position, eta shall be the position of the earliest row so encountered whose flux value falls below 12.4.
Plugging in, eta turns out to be 4161.14 angstrom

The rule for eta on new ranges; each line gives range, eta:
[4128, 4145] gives 4143.93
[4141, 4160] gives 4159.22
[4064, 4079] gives 4075.79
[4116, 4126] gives 4124.89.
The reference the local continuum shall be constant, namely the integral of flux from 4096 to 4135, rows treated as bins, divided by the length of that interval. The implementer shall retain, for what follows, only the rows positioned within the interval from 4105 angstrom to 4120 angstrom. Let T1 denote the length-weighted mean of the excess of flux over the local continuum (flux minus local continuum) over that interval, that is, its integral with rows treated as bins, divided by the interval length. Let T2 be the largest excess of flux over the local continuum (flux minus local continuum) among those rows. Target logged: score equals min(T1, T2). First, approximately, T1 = -0.1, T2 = 2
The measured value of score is -0.1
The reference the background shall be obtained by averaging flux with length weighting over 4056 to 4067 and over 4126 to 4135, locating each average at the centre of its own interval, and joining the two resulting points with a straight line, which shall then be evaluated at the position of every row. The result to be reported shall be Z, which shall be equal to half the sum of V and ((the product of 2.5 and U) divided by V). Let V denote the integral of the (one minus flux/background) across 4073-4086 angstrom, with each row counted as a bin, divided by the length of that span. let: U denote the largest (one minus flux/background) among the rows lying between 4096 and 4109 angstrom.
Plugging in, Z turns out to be 31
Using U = 0.43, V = 0.02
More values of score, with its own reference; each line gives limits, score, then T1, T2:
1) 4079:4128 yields -0.1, -0.1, 3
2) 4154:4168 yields 1.5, 1.5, 4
